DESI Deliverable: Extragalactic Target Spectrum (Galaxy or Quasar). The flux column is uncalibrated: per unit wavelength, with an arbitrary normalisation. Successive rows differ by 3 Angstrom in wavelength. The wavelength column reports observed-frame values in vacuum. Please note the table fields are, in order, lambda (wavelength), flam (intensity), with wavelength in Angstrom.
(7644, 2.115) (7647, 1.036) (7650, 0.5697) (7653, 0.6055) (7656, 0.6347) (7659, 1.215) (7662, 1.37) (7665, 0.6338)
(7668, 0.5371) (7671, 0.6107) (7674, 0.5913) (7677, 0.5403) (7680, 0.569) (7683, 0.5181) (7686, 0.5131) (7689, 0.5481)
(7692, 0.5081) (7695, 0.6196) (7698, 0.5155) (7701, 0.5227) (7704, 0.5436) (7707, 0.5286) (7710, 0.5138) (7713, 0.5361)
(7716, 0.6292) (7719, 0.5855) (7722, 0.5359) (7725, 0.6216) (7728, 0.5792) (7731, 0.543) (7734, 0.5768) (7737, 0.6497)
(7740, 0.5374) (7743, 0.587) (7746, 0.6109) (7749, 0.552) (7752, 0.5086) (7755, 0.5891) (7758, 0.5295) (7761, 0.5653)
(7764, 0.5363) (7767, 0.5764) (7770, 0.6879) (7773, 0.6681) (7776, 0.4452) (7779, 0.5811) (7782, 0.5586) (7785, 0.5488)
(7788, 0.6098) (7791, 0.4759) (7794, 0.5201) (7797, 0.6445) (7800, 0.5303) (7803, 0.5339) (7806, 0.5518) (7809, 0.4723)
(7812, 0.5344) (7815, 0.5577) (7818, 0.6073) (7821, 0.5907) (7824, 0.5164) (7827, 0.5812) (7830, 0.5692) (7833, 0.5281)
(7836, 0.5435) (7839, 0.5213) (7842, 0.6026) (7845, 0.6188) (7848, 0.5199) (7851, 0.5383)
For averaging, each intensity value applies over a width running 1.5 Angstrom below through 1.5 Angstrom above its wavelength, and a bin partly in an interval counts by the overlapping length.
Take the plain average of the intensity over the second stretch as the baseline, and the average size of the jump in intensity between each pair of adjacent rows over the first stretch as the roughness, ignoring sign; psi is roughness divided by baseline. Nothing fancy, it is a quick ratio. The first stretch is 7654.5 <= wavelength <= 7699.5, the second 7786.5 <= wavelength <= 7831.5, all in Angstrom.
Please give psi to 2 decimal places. 0.27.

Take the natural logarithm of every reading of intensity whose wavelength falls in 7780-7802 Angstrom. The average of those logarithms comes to -0.59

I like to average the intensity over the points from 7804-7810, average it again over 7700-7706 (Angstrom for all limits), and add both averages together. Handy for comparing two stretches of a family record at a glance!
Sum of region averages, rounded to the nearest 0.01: 1.05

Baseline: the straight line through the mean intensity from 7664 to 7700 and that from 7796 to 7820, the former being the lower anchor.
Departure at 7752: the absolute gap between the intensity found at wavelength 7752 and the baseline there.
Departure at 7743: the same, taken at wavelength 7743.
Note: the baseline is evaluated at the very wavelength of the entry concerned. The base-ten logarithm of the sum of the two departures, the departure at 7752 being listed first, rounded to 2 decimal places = -1.11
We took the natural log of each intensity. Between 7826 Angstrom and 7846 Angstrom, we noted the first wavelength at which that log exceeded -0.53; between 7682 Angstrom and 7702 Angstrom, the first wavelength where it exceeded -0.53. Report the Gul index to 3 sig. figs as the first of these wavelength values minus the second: 147 Angstrom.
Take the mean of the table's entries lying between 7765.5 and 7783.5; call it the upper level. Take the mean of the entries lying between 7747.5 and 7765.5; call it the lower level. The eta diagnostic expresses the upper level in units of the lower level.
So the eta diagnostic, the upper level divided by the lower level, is 1.07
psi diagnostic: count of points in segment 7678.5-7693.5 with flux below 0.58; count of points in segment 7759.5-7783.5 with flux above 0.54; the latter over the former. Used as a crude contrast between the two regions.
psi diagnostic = 1.2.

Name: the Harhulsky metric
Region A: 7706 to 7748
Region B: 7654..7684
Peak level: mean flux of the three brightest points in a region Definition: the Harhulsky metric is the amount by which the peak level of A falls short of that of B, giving 0.44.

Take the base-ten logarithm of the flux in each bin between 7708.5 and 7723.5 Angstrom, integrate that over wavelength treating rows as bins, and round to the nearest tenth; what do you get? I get -3.8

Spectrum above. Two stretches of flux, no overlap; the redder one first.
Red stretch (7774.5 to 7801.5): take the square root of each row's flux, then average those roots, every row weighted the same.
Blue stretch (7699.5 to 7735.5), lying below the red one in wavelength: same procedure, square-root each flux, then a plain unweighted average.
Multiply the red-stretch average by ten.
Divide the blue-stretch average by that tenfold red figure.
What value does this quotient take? 0.1013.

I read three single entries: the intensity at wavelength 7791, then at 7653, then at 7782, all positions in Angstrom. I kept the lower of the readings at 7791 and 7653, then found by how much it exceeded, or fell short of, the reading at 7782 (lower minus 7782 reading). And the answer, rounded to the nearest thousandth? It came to -0.083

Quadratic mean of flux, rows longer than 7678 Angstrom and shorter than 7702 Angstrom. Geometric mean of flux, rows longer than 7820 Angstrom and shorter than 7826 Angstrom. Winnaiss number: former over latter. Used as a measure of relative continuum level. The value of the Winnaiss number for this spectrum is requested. 0.98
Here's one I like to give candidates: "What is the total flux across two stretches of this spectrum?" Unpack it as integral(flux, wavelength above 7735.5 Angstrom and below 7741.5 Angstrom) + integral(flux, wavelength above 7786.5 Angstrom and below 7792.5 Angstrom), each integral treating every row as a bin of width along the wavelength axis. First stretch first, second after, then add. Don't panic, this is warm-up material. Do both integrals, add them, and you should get 6.8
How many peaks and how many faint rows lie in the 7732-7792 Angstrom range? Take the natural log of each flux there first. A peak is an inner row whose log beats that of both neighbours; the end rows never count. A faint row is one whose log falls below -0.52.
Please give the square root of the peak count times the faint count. 10.2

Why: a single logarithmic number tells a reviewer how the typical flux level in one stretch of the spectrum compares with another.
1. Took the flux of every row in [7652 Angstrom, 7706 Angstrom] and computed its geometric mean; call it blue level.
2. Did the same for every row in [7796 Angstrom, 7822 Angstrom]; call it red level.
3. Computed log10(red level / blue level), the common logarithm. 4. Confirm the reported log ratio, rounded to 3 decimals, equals -0.044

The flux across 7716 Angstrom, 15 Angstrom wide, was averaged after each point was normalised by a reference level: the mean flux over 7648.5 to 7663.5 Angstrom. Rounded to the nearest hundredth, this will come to 0.64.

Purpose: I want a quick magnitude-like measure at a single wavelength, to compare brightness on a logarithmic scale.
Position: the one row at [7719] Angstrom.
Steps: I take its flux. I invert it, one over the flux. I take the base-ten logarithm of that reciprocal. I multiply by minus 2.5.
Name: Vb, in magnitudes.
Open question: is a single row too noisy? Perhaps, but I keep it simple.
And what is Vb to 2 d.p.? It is -0.58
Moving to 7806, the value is -0.65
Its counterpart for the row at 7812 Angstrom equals -0.68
